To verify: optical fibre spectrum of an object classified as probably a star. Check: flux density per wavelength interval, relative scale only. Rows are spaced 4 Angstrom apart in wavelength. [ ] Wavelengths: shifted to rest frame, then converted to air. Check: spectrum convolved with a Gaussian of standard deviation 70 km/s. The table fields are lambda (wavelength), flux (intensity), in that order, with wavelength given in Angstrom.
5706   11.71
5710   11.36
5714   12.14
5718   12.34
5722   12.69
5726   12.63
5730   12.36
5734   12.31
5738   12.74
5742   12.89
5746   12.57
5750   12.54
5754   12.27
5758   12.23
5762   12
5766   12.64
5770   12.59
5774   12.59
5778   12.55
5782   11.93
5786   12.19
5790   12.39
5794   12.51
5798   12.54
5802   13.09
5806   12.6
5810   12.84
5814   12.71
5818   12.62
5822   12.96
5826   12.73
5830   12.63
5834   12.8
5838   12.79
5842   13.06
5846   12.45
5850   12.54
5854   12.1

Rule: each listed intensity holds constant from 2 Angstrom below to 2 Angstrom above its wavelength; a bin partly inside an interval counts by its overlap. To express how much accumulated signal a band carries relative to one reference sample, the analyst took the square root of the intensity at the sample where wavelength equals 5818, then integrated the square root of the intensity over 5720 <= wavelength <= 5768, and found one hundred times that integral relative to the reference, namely 4775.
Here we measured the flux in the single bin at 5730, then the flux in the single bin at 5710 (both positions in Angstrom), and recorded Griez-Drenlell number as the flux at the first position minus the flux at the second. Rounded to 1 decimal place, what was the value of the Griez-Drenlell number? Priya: 1.0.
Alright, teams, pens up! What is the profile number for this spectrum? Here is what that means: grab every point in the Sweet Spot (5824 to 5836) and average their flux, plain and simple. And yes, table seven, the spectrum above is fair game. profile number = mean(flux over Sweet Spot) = 12.7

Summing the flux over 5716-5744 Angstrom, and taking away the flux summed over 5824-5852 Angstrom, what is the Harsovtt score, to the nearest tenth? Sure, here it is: -1.0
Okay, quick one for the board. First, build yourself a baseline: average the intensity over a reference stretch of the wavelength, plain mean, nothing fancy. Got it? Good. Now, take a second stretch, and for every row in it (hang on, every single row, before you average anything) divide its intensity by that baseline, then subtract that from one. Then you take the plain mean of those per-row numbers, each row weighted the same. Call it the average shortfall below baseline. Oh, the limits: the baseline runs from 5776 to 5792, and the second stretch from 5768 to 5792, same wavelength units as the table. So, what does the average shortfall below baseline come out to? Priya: -0.009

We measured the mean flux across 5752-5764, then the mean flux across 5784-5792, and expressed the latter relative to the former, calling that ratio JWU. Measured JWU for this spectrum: 1.01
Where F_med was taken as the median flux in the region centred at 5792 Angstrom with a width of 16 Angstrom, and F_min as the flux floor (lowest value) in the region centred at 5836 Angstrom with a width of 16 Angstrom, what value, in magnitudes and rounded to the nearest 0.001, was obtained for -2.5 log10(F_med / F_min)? 0.016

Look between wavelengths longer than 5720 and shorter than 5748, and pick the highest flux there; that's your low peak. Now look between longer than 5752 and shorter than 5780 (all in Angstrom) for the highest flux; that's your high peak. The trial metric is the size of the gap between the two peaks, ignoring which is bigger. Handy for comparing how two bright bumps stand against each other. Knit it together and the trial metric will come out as 0.25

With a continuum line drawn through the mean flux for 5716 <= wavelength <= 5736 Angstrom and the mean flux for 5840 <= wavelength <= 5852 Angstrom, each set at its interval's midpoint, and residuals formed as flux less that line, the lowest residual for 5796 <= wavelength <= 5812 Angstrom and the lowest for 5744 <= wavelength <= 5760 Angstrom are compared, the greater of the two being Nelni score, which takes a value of -0.06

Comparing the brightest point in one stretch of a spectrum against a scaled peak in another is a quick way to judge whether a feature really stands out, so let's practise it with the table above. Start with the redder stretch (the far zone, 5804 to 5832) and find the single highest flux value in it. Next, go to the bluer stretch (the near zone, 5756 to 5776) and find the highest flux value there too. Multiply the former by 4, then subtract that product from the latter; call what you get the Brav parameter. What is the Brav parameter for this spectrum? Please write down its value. -39.2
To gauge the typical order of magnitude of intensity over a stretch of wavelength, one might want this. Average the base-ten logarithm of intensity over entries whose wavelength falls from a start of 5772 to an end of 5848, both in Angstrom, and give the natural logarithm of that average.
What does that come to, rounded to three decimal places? 0.097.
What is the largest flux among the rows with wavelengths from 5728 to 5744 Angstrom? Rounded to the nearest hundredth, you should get 12.89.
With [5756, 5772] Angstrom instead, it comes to 12.64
